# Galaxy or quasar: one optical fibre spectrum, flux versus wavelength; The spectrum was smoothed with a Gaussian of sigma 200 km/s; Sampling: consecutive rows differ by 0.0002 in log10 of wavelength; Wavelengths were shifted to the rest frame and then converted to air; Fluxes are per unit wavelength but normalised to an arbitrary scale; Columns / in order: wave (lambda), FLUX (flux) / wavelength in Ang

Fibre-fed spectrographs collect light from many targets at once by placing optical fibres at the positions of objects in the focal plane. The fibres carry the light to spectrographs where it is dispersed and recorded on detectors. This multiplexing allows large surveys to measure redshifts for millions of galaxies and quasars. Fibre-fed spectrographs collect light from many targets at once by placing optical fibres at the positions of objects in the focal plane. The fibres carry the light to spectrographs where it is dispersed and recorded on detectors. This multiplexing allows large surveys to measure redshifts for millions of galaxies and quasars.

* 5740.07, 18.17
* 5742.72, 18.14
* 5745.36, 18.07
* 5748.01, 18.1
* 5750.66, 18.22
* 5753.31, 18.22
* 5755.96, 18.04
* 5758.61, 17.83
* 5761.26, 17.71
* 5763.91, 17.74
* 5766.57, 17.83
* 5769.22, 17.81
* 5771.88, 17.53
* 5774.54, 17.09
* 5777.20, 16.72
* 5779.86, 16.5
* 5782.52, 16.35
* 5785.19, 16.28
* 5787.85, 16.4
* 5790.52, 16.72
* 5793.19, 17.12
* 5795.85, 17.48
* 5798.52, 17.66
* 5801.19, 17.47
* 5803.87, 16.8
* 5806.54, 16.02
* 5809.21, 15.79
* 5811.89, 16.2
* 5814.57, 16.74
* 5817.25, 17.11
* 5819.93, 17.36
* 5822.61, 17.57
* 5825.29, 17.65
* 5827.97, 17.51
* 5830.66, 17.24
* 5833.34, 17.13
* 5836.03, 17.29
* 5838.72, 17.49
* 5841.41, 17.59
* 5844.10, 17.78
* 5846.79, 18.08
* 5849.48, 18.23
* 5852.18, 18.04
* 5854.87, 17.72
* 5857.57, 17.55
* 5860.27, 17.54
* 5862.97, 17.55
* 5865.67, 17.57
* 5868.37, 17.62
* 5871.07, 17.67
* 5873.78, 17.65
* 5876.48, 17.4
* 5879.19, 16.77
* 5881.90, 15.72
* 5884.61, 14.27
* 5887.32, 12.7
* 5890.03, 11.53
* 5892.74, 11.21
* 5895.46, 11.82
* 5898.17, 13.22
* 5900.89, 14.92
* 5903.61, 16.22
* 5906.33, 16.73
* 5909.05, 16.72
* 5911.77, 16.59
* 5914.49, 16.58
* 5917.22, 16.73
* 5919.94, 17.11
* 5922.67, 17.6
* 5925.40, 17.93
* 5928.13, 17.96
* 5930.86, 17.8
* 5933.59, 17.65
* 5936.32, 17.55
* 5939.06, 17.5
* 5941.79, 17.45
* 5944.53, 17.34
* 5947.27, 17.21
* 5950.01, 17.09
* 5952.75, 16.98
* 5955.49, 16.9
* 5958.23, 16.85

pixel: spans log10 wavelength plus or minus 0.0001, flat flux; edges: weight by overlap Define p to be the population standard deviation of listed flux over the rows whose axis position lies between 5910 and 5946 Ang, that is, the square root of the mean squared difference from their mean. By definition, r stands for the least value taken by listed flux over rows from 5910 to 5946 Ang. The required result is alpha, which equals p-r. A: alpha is -16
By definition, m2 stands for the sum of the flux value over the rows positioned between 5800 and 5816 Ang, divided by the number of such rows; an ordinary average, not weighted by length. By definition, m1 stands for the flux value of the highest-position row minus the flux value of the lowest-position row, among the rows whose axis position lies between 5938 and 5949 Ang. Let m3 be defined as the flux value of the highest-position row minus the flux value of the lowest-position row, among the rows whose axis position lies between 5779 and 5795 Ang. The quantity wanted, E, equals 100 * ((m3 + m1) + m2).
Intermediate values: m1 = -0.3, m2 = 16.5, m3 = 0.6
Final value 1683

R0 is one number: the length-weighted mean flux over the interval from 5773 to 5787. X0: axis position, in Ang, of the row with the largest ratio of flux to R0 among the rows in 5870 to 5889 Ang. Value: 5871.07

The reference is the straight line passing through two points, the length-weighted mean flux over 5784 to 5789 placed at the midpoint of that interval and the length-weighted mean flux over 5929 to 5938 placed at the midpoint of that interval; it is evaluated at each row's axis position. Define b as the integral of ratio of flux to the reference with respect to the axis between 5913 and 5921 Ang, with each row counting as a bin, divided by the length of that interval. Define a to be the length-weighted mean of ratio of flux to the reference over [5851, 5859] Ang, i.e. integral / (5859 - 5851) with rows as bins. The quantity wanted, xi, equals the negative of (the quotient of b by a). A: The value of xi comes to -0.92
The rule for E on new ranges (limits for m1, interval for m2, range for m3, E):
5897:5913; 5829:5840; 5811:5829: 2197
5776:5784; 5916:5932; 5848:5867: 1649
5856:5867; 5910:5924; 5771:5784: 1576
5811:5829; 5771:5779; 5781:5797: 1955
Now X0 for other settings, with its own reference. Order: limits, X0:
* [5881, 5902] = 5881.90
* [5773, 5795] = 5793.19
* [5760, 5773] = 5766.57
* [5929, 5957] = 5930.86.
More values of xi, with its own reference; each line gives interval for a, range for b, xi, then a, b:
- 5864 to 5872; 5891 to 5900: -0.68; 1.03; 0.70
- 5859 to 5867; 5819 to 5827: -1.02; 1.03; 1.05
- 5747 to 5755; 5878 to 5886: -0.80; 1.13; 0.90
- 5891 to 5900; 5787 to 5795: -1.46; 0.70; 1.03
